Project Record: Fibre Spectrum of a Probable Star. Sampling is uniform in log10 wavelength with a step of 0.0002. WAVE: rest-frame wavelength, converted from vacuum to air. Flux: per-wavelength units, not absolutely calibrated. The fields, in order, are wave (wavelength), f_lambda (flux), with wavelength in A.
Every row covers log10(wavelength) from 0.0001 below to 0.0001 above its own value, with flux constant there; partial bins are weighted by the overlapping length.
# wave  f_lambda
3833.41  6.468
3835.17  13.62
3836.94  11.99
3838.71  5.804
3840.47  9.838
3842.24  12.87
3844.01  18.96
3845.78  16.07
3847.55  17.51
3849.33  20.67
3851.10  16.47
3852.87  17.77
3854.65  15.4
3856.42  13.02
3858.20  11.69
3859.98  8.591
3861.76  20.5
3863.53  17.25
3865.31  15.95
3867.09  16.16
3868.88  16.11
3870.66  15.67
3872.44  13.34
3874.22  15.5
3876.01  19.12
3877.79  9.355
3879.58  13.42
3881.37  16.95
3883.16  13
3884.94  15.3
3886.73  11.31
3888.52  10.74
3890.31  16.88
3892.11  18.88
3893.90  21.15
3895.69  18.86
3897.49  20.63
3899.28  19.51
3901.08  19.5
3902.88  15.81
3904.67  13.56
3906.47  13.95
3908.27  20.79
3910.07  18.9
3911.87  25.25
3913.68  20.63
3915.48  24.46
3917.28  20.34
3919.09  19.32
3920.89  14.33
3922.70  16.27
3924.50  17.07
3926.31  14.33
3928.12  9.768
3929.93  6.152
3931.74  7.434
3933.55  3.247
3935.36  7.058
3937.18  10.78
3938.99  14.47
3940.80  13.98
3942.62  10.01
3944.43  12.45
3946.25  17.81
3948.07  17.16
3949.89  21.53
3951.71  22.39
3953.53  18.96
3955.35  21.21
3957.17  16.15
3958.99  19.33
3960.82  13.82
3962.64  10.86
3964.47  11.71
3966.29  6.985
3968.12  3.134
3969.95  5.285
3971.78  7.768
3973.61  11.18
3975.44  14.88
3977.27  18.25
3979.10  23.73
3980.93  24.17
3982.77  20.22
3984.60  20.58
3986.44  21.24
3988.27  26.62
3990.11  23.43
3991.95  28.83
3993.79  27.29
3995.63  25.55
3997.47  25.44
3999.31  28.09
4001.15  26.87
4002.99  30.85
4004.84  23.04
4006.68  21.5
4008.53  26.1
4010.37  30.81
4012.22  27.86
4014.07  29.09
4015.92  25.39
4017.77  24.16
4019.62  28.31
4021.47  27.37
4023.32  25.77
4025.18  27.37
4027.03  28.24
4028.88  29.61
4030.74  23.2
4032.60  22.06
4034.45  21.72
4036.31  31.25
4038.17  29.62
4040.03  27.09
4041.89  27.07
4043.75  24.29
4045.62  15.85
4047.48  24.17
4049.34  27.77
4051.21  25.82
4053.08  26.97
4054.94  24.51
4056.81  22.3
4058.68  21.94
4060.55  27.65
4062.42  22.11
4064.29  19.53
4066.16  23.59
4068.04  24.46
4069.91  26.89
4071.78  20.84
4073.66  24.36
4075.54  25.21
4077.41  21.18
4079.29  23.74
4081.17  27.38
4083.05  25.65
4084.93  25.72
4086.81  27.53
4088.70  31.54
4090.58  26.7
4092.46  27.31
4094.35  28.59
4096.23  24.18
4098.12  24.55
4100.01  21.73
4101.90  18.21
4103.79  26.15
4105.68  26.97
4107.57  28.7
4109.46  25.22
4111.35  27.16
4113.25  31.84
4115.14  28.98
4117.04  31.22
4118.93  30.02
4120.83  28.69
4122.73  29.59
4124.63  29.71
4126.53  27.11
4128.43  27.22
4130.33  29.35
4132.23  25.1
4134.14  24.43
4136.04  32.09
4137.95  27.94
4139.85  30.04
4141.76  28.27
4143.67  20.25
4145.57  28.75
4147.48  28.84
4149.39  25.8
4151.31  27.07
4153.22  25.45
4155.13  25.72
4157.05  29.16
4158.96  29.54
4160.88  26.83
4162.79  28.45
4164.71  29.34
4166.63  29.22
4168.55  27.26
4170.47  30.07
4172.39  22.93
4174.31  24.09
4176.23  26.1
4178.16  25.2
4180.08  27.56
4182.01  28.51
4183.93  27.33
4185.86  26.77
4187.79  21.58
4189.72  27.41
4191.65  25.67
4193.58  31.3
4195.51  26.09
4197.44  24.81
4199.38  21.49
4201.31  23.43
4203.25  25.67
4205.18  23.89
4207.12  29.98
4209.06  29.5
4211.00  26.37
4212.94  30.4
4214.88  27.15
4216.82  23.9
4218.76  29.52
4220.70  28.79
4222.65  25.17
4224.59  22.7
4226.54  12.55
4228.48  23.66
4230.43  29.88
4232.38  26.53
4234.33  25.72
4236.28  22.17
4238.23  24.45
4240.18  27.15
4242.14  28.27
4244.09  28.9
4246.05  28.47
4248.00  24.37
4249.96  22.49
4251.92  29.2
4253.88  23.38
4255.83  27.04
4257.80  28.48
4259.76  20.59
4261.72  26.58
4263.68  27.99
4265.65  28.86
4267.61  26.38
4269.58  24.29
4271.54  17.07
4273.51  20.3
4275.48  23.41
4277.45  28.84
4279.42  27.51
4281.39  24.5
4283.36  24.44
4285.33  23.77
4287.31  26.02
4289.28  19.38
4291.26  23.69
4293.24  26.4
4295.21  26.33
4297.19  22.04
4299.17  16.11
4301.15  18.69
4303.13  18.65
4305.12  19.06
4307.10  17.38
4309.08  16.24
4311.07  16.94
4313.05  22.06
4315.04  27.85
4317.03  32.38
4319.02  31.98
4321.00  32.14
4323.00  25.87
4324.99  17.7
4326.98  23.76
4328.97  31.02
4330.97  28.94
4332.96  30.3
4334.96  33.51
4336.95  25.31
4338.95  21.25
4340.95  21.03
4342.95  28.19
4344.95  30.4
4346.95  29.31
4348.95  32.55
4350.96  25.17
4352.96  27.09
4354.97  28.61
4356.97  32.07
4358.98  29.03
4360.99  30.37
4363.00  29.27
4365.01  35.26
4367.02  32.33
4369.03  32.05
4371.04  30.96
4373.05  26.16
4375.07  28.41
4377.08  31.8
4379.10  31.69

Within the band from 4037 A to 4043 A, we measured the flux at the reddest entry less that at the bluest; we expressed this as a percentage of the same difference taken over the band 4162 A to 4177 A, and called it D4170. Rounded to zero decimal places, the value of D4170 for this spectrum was 109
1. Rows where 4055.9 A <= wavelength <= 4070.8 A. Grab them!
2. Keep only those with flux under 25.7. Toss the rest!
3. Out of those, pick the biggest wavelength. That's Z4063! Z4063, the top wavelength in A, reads 4068.04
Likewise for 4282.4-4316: 4313.05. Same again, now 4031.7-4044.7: 4043.75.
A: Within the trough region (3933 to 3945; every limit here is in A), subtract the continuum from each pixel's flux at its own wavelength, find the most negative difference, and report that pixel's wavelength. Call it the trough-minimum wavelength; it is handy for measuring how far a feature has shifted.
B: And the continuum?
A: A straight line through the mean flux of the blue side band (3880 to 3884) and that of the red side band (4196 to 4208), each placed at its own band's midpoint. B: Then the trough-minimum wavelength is 3933.55 A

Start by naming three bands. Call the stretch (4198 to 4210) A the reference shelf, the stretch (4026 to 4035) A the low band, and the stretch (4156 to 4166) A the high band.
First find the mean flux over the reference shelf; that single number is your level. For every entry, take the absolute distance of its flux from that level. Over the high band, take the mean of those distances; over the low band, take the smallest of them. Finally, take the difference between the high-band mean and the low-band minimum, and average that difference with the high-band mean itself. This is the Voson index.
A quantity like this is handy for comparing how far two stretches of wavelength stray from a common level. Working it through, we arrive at 1.8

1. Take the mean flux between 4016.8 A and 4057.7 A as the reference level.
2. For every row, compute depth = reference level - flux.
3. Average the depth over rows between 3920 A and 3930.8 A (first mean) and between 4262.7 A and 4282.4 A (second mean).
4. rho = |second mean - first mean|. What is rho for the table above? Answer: 11.9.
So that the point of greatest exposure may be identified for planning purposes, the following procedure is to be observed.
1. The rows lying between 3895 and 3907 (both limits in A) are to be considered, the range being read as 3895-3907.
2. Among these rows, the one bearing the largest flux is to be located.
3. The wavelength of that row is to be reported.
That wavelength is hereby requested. 3897.49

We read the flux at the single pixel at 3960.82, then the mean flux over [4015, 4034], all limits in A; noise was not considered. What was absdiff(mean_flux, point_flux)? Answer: 12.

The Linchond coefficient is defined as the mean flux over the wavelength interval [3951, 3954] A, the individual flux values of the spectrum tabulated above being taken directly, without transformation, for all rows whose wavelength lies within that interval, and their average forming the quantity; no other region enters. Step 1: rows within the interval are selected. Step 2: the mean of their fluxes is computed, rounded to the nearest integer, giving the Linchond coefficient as 21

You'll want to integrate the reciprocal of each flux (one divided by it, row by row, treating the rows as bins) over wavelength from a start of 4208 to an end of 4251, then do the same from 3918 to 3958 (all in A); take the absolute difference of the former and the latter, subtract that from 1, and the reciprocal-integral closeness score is -0.8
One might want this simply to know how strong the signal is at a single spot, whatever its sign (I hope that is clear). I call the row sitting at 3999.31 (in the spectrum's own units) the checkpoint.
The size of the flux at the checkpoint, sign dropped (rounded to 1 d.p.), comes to 28.1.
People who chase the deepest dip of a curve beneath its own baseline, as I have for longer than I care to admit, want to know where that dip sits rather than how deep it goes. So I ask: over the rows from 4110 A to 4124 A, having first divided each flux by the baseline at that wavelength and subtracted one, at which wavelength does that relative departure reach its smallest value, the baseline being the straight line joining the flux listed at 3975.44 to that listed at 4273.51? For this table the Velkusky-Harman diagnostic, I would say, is 4111.35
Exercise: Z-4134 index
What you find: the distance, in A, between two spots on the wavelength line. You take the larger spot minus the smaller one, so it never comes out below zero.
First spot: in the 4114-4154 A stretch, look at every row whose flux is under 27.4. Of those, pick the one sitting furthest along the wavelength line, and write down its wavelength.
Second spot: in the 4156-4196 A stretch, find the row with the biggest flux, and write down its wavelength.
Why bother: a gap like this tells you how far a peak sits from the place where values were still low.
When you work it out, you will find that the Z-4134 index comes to 40.4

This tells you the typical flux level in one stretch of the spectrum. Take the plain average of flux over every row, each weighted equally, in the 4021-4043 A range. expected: 26.7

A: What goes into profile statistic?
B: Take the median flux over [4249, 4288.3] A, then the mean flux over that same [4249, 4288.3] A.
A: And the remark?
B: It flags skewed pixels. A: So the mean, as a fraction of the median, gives 0.99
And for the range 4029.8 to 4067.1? 1.01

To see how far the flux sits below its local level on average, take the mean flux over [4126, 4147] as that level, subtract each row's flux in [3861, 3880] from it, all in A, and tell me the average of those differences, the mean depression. 11.7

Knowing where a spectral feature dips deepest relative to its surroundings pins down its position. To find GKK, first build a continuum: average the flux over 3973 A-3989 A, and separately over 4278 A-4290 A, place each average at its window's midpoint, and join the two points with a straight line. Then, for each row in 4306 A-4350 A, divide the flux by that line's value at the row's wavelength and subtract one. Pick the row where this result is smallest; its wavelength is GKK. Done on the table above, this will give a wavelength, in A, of 4309.08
